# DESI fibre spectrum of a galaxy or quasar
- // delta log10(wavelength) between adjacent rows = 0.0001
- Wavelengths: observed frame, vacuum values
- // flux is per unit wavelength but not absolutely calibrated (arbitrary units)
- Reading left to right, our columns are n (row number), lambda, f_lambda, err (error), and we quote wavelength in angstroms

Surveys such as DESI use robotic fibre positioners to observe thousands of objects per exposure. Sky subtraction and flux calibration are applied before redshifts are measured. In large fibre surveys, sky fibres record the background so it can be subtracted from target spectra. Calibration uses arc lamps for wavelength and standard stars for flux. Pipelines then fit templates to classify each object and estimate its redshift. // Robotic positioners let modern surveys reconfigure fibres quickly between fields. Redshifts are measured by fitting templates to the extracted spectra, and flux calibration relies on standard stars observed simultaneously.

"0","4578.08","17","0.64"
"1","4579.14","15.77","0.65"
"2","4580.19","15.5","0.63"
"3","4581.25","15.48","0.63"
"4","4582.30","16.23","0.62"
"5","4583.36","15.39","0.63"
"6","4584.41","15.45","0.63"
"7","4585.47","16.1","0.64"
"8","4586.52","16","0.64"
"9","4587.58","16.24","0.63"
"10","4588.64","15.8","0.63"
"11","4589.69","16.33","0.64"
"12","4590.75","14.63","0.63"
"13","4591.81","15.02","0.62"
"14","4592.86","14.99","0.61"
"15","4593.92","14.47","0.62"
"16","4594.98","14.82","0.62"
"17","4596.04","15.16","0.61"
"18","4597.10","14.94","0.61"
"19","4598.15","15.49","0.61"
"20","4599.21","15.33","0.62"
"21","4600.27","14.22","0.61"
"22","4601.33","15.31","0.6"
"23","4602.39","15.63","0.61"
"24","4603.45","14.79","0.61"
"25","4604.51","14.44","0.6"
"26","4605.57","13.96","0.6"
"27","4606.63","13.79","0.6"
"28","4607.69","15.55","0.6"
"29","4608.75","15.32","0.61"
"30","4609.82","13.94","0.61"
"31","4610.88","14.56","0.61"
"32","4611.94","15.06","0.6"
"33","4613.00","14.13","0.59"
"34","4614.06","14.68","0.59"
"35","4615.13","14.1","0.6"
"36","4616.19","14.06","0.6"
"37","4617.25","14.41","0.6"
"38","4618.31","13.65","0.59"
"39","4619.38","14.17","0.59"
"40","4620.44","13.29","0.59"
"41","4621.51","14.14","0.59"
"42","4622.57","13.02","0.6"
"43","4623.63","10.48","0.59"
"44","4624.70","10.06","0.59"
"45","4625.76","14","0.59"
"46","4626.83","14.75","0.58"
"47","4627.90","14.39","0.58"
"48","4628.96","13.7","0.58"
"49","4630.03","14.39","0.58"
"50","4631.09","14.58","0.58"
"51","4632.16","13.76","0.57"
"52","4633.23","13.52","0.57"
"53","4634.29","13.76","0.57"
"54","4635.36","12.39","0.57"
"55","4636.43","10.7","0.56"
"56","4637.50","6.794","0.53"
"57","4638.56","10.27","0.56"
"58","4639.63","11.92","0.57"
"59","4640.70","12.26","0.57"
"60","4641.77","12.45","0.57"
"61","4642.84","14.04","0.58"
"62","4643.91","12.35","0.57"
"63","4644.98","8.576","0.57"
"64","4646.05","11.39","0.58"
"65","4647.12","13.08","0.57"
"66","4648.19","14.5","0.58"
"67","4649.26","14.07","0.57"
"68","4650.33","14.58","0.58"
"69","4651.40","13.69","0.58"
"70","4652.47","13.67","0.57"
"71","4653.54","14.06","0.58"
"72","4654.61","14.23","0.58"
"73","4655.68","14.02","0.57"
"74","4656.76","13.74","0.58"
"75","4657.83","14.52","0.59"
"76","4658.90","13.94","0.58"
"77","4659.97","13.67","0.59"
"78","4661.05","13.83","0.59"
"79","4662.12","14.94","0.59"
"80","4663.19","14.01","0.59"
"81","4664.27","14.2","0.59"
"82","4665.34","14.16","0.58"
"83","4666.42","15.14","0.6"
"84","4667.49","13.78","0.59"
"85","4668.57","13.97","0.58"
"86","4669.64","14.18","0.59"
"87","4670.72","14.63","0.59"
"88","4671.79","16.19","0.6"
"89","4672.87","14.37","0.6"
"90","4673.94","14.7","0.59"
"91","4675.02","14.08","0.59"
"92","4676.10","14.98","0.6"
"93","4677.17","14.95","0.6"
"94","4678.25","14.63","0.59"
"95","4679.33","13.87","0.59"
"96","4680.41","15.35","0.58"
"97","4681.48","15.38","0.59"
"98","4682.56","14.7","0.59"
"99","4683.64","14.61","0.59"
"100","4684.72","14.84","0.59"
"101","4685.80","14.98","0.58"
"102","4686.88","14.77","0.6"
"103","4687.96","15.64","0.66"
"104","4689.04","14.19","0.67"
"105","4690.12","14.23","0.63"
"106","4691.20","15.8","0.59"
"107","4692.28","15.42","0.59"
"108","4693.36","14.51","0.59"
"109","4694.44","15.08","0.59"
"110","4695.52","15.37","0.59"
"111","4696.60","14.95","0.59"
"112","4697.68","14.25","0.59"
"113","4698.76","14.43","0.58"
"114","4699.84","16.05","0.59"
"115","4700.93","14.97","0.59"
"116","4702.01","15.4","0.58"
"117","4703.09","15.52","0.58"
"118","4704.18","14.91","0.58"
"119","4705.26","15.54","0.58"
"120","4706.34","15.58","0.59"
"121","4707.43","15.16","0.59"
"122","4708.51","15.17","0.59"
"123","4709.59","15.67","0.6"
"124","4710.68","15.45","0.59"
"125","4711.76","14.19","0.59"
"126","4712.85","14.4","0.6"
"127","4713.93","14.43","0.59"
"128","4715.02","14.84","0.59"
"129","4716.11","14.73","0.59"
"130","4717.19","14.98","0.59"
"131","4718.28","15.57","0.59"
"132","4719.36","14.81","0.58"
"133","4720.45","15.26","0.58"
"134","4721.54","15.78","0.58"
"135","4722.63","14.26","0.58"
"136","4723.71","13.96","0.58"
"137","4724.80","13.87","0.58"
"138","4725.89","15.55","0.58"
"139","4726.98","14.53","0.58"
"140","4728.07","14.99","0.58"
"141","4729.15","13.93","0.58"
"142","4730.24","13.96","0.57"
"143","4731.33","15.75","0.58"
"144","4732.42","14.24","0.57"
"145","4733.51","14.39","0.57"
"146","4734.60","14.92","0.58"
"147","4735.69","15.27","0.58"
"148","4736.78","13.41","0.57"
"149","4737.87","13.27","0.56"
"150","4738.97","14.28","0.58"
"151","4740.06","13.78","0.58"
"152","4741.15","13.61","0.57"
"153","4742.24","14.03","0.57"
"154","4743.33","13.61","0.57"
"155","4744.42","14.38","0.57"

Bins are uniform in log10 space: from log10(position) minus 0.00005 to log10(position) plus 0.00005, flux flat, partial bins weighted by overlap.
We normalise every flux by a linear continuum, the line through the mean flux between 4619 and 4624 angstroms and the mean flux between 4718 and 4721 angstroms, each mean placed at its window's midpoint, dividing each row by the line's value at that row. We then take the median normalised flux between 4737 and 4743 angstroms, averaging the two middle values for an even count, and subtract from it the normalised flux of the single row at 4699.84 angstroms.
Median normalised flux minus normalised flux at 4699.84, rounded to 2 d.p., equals -0.21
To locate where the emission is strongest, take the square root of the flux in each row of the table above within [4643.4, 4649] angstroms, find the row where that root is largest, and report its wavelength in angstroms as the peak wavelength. 4648.19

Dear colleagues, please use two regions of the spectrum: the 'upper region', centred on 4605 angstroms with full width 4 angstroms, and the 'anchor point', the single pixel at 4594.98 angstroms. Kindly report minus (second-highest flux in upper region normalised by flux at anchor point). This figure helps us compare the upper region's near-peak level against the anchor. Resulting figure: -0.97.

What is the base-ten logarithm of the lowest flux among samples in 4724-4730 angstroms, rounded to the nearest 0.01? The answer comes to 1.14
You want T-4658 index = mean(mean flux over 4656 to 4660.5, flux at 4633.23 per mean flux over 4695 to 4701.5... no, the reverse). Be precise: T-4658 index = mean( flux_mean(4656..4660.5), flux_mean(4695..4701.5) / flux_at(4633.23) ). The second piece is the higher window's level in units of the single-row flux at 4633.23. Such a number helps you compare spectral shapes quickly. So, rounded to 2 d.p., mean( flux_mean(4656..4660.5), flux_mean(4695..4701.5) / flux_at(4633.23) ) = 7.54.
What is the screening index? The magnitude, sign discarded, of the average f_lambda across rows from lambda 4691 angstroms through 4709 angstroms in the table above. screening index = 15.2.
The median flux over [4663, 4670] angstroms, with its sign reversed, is -14.2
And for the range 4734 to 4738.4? -14.2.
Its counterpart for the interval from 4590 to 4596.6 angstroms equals -14.9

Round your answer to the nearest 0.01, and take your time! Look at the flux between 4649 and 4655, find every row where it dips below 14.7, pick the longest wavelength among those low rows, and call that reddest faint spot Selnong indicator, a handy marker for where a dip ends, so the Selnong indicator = 4654.61 angstroms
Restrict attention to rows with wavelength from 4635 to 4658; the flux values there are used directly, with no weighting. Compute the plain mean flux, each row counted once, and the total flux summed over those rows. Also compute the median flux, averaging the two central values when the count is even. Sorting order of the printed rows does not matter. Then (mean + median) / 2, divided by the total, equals 0.0468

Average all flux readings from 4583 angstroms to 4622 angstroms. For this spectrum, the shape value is 14.8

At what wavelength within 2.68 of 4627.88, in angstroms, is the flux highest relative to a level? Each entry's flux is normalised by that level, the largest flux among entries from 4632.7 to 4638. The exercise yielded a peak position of 4626.83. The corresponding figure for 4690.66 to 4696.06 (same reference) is 4691.20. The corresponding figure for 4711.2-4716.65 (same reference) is 4715.02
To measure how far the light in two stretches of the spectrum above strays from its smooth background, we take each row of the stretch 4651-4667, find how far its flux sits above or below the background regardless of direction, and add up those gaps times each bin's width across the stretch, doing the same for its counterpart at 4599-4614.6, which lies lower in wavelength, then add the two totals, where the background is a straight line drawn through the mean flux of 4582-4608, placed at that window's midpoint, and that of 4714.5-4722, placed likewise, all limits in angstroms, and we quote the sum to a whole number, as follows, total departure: 27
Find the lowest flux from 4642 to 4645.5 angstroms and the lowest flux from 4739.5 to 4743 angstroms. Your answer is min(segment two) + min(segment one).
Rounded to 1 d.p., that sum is 22.2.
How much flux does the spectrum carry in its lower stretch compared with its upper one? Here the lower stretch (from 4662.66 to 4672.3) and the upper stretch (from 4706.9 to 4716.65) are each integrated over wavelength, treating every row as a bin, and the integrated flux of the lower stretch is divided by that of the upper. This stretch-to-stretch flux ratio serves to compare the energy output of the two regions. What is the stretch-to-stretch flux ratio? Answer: 0.96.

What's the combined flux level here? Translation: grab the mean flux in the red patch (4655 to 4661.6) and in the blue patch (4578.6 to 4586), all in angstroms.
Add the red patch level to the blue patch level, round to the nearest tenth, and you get 29.7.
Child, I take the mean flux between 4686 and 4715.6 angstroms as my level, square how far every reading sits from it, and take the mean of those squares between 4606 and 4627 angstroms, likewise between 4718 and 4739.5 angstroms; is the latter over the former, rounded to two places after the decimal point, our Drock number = 0.23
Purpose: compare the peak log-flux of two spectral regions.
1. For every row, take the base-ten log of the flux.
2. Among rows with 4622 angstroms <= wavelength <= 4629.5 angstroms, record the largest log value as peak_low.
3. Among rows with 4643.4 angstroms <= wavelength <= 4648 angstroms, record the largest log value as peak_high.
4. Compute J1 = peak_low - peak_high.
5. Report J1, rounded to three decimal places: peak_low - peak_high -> 0.052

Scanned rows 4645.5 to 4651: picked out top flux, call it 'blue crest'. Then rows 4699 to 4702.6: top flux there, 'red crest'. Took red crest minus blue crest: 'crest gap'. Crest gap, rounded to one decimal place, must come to 1.5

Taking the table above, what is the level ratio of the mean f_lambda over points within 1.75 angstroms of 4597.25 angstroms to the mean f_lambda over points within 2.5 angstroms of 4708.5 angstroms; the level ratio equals 0.99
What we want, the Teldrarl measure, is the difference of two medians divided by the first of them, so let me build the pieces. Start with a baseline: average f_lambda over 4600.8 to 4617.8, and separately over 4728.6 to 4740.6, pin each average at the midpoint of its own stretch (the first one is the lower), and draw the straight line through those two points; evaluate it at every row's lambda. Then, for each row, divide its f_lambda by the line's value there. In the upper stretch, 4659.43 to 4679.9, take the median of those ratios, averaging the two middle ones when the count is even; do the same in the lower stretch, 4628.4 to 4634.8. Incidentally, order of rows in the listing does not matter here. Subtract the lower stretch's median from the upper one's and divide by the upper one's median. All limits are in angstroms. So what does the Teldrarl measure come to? 0.036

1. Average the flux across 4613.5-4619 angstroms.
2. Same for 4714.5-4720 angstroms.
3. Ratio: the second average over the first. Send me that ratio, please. 1.06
